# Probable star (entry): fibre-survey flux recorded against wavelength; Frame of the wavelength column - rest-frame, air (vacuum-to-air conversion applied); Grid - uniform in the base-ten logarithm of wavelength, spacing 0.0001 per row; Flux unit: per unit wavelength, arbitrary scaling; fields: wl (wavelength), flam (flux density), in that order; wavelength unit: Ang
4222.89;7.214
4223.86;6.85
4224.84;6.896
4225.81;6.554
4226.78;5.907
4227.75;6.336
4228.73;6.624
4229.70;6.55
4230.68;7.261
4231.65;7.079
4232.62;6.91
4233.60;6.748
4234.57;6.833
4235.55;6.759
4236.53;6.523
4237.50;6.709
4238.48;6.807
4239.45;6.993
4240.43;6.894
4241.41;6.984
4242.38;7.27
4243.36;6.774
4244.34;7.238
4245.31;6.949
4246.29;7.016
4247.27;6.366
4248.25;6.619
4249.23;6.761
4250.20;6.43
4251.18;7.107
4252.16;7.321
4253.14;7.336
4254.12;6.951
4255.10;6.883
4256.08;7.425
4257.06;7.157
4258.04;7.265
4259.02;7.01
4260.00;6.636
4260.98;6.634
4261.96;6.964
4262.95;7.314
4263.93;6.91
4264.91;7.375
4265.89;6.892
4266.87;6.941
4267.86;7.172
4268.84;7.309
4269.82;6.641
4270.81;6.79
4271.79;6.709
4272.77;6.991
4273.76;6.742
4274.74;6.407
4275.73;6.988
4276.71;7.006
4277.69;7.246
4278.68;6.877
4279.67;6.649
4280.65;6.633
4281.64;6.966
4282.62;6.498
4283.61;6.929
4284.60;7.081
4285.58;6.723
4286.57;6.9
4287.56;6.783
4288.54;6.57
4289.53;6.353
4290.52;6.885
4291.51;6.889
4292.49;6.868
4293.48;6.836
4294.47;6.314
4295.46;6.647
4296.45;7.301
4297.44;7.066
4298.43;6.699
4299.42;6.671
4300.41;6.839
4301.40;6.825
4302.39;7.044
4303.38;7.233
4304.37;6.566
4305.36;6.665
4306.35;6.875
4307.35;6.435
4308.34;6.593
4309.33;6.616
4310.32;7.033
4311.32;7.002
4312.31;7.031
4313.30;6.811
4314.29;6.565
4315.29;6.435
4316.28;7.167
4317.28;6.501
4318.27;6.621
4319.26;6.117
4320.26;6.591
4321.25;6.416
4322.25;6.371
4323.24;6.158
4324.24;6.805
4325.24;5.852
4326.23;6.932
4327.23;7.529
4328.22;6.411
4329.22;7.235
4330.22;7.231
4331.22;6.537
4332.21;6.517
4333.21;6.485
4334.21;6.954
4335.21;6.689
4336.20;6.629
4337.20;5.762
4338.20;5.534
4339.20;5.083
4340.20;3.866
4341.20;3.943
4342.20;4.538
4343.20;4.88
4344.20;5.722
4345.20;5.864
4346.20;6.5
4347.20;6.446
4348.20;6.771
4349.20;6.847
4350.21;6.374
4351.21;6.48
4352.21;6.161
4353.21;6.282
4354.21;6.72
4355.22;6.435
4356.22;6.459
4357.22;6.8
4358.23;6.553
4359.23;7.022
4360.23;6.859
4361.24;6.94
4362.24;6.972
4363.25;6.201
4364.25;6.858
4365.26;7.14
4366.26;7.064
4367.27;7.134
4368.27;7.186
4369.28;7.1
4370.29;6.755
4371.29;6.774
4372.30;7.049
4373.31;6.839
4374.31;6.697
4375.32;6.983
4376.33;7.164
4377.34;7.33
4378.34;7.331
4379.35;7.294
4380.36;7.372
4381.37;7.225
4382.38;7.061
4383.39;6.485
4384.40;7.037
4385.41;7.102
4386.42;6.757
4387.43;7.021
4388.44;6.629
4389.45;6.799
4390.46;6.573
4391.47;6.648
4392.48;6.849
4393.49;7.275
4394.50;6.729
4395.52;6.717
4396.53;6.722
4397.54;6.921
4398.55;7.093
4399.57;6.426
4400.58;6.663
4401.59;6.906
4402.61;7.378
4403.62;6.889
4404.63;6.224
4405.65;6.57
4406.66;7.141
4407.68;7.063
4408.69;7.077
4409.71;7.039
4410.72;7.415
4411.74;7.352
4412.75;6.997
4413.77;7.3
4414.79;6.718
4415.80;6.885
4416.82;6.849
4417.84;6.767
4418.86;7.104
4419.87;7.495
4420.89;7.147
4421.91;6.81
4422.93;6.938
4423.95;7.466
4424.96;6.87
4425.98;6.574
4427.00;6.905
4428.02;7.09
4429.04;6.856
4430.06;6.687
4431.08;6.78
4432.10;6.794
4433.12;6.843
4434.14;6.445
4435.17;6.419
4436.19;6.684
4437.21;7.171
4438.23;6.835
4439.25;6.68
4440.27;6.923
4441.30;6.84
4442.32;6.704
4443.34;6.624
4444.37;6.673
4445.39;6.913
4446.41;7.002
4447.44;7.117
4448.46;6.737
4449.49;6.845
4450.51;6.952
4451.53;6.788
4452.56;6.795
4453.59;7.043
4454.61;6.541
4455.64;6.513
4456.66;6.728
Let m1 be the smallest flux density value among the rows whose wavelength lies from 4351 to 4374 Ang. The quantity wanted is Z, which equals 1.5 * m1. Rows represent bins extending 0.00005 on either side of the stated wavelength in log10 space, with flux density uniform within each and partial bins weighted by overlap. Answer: 9.24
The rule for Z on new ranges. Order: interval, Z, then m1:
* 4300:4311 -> 9.65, 6.435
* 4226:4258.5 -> 8.86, 5.907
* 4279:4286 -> 9.75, 6.498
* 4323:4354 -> 5.80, 3.866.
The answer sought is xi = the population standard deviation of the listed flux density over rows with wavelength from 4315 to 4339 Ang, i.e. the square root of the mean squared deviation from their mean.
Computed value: 0.47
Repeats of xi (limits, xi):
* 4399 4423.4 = 0.31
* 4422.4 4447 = 0.22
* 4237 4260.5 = 0.28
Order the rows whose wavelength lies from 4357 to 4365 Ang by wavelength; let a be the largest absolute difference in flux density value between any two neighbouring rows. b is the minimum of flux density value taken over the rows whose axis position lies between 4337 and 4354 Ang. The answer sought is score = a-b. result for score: -3.1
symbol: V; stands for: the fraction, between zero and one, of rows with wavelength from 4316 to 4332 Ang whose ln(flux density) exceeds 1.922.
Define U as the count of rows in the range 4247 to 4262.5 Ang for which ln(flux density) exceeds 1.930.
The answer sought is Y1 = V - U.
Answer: -9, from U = 9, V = 0.31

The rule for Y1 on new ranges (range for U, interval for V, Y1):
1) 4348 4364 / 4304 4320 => -3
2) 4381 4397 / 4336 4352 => -6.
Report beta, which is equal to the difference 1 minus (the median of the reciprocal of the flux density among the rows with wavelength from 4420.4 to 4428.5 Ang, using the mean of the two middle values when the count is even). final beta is 0.856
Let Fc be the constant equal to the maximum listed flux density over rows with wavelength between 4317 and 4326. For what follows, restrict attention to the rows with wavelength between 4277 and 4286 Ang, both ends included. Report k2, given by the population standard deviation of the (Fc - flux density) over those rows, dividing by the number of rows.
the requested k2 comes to 0.23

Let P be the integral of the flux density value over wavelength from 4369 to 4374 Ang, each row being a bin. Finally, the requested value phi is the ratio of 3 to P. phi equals 0.0871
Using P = 34.5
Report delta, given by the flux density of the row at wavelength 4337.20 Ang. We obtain 5.762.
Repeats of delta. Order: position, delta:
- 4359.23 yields 7.022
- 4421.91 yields 6.81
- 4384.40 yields 7.037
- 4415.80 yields 6.885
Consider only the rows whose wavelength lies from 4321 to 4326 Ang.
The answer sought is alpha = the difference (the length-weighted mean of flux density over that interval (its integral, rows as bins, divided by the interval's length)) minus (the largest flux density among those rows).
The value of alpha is -0.5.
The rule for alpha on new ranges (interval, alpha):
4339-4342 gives -0.8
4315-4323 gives -0.6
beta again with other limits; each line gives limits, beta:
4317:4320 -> 0.846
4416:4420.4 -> 0.857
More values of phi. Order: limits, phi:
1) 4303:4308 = 0.0891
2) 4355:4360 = 0.0897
